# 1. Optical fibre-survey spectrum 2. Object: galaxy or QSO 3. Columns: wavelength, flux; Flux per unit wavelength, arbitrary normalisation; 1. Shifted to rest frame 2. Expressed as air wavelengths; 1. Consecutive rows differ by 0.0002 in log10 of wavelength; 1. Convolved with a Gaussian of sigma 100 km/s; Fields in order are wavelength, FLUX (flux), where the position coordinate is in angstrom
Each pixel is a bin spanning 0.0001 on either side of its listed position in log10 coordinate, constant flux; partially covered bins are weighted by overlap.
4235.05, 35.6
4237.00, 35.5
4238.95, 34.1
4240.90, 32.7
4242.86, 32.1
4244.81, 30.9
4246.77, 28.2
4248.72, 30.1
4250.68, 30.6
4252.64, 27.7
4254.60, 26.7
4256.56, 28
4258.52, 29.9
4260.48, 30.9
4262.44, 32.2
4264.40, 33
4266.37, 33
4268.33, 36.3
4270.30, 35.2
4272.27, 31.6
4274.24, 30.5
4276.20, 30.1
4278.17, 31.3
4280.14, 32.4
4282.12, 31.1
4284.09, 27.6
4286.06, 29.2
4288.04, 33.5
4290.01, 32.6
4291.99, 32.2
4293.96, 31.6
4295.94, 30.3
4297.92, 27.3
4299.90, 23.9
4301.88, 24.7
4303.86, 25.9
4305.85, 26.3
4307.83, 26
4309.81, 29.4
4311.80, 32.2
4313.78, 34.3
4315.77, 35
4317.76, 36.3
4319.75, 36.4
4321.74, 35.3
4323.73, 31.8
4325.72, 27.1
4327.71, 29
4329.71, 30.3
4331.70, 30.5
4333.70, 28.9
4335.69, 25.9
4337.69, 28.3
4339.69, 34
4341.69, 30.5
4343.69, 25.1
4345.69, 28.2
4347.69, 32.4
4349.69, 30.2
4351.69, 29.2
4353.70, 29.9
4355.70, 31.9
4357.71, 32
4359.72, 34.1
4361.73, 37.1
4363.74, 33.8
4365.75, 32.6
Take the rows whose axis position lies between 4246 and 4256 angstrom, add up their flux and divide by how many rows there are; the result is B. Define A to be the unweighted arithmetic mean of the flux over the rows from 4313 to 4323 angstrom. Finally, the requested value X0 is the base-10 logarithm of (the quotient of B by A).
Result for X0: -0.09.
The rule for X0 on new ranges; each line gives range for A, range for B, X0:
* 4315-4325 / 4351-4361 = -0.05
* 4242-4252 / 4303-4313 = -0.04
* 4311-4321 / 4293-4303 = -0.10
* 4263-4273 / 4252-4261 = -0.07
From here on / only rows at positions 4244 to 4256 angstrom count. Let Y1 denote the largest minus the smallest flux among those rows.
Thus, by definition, 4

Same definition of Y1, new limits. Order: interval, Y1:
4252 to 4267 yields 6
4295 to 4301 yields 6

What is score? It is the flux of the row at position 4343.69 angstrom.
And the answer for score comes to 25.1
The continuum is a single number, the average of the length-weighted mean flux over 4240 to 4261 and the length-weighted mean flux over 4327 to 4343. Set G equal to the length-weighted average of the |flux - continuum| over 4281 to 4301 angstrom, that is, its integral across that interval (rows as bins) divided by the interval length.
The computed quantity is 2.4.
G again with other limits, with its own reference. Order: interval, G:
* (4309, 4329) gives 3.7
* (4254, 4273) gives 3.0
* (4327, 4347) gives 2.0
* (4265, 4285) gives 2.7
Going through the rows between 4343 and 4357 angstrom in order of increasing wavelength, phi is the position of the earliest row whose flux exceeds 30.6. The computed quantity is 4347.69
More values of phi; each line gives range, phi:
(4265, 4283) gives 4266.37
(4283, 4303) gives 4288.04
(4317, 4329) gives 4317.76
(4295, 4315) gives 4311.80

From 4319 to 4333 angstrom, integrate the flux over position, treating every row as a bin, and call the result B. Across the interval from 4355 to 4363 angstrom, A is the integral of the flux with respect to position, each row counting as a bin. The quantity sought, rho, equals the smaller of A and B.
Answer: 270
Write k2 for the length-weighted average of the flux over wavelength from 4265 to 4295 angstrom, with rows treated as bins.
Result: 31.9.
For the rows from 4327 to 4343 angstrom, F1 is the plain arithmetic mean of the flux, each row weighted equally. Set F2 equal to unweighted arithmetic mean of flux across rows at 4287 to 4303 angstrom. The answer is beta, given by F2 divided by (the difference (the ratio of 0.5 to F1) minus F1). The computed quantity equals -1.00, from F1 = 29.7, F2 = 29.5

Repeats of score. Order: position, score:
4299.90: 23.9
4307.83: 26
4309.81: 29.4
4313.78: 34.3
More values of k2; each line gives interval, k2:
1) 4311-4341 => 31.7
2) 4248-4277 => 31.1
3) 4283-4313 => 28.9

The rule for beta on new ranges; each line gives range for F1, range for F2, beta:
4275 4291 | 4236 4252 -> -1.03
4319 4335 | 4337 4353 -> -0.95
